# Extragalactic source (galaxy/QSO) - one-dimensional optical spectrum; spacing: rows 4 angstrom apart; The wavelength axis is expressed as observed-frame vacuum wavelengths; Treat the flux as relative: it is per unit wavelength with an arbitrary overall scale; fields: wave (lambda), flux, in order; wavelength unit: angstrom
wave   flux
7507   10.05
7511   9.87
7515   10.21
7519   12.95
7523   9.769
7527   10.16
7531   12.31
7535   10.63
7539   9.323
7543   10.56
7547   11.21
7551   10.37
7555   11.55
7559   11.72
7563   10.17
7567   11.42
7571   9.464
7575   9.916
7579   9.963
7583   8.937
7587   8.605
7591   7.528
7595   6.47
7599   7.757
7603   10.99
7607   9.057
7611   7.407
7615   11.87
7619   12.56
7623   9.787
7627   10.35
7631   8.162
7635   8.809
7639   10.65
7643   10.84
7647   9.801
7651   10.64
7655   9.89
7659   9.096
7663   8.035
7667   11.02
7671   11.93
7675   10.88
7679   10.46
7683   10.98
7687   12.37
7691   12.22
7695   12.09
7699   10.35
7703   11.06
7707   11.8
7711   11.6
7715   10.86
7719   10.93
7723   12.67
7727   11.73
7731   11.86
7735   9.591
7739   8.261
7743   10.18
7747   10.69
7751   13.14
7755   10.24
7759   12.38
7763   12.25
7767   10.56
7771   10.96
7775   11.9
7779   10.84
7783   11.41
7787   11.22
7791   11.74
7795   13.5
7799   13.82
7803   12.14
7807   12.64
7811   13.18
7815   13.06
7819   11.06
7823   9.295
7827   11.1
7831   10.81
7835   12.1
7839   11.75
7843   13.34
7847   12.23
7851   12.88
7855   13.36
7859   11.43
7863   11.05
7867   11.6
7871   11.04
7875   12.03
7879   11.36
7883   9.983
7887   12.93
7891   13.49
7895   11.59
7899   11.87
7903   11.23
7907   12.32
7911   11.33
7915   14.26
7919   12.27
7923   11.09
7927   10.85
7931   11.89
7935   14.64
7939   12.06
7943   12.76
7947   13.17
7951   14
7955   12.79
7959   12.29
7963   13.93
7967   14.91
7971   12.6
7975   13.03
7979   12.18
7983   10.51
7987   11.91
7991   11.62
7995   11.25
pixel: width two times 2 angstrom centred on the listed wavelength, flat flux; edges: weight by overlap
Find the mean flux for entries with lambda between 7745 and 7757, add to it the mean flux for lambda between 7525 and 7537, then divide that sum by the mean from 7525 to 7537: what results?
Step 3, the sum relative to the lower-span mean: 2.03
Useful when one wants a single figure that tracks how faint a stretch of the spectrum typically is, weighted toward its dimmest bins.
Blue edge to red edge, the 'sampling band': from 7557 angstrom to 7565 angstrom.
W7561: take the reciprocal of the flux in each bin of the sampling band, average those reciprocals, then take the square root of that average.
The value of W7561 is 0.303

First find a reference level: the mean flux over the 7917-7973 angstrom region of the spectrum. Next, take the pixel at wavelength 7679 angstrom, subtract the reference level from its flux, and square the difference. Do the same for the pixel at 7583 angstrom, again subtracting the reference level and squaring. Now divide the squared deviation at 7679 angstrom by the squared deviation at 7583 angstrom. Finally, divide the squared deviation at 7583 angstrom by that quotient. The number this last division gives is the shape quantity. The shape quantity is 41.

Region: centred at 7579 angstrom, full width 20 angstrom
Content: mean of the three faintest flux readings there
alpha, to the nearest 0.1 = 9.0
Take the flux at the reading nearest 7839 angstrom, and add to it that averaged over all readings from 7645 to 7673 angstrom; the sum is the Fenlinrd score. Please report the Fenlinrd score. 21.8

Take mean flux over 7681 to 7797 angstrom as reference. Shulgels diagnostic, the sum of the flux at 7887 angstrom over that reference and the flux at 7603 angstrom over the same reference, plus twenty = 22.1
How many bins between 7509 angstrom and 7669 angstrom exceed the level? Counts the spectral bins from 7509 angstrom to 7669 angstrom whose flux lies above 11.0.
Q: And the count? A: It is 9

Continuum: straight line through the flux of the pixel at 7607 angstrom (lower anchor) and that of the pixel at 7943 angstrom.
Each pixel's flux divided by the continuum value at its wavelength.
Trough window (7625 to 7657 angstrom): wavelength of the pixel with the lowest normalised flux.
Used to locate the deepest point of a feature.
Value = 7631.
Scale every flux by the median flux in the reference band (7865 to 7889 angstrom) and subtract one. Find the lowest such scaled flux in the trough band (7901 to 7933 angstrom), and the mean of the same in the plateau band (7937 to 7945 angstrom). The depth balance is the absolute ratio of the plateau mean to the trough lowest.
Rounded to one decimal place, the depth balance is 1.5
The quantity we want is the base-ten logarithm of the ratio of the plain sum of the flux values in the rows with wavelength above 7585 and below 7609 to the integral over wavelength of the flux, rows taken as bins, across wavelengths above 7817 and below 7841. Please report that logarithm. -0.72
